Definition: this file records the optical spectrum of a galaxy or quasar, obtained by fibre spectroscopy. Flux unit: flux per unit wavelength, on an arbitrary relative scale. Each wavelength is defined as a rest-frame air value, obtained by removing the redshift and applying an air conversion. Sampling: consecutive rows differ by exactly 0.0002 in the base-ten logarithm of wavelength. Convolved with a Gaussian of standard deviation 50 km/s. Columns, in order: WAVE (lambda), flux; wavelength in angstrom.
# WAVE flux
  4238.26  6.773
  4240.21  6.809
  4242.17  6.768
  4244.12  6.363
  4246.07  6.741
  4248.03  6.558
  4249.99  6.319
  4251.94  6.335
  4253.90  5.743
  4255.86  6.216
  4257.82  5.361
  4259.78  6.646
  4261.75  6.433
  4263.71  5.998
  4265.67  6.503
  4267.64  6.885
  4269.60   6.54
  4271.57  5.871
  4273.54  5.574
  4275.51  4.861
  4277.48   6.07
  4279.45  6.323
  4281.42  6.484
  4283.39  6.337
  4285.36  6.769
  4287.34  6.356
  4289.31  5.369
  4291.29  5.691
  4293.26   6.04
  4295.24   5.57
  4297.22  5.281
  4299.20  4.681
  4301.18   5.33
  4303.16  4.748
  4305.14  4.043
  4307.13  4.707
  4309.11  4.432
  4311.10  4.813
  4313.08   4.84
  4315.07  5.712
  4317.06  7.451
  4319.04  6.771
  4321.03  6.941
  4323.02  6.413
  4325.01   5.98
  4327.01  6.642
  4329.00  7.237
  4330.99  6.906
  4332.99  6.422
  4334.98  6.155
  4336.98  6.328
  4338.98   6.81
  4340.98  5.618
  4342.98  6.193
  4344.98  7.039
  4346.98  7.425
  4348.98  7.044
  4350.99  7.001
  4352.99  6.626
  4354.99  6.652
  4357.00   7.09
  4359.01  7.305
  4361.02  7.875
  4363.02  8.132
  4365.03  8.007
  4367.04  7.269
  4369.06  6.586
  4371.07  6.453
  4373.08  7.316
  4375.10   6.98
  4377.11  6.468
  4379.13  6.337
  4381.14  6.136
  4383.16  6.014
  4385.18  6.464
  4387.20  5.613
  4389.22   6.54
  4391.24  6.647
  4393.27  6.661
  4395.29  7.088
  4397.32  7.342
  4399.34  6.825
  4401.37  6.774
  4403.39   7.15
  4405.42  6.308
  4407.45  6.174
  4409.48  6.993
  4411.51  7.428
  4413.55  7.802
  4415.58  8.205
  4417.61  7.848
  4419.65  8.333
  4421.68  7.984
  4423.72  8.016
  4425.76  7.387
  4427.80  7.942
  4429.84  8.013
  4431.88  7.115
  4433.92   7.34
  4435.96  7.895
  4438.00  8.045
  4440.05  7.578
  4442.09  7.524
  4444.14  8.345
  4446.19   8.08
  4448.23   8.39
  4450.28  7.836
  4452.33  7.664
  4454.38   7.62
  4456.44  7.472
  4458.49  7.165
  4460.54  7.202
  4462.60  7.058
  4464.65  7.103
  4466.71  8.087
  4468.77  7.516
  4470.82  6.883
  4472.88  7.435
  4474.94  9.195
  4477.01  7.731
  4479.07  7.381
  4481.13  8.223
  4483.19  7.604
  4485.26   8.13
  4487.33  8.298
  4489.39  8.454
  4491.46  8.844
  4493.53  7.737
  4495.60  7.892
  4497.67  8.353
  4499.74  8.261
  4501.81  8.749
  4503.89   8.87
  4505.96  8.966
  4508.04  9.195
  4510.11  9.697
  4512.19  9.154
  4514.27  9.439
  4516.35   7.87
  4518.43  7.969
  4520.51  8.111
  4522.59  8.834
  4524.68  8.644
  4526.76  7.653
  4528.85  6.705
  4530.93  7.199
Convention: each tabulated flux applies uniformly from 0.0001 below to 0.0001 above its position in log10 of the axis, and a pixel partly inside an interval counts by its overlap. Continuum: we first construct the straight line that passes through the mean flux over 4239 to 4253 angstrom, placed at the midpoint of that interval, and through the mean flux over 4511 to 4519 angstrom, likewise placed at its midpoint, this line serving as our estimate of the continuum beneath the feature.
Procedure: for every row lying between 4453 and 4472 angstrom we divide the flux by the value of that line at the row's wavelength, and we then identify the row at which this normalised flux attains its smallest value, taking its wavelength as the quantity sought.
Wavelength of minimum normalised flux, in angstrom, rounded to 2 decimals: 4470.82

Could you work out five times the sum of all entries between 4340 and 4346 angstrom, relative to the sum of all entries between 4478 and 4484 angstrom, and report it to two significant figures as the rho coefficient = 4.1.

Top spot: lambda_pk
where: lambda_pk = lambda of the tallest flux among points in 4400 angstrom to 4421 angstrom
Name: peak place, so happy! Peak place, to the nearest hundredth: 4419.65 angstrom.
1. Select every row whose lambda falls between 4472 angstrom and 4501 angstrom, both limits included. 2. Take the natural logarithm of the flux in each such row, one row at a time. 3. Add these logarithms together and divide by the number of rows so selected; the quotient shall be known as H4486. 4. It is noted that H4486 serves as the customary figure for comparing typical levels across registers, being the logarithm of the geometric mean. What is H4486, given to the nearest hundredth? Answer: 2.09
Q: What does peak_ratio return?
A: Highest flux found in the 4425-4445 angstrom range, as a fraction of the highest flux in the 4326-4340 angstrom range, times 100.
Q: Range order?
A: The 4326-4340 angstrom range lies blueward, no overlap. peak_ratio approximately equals 115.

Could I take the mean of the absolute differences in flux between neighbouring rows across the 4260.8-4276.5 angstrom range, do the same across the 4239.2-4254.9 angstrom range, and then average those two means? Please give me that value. 0.37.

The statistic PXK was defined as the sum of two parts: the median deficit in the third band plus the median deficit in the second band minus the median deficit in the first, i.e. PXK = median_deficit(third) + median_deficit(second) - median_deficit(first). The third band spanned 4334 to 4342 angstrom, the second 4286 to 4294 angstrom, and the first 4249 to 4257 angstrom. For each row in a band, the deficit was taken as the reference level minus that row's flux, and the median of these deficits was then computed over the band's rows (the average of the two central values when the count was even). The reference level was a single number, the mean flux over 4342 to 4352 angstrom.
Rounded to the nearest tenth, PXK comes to 1.1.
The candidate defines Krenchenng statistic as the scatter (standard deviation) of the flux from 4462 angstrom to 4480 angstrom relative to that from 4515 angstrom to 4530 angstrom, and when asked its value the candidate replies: 1.0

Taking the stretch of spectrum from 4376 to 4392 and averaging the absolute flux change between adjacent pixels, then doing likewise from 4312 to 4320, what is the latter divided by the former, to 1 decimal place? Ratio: 2.8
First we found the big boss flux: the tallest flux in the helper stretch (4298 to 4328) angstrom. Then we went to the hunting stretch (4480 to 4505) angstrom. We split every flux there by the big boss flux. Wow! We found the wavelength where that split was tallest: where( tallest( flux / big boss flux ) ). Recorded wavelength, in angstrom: 4503.89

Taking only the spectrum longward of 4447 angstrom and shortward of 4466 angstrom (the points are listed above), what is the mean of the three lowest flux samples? 7.1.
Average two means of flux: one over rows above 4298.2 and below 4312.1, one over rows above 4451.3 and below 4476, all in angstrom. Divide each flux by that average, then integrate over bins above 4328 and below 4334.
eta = 6.7 angstrom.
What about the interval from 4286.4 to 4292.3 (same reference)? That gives 5.6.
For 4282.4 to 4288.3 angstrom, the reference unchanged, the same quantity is 6.3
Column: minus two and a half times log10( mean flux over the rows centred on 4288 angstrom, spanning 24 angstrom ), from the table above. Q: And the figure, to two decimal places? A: -1.93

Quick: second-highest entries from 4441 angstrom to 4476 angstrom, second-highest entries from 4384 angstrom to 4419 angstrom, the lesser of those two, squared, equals 62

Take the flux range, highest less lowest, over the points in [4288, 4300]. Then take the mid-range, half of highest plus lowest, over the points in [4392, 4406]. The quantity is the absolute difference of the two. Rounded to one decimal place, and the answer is 5.5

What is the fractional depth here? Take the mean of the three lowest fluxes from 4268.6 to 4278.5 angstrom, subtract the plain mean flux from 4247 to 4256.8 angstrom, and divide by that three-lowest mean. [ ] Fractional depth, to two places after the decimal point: -0.15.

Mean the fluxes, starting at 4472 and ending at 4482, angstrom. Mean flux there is 8.0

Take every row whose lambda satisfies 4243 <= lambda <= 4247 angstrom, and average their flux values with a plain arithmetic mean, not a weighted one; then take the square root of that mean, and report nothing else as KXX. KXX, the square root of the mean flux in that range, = 2.56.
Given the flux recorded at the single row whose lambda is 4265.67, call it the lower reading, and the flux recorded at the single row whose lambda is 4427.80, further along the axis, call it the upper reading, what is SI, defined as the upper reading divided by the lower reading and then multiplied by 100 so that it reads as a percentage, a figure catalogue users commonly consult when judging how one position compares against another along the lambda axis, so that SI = 122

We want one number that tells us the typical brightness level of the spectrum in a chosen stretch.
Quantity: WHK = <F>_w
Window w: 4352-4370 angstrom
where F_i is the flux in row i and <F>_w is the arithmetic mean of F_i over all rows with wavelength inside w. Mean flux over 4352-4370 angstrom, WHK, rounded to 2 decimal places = 7.28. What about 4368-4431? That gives 7.03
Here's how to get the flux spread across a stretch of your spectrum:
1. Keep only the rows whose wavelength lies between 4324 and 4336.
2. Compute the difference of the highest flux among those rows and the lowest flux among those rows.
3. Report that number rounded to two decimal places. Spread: 1.26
